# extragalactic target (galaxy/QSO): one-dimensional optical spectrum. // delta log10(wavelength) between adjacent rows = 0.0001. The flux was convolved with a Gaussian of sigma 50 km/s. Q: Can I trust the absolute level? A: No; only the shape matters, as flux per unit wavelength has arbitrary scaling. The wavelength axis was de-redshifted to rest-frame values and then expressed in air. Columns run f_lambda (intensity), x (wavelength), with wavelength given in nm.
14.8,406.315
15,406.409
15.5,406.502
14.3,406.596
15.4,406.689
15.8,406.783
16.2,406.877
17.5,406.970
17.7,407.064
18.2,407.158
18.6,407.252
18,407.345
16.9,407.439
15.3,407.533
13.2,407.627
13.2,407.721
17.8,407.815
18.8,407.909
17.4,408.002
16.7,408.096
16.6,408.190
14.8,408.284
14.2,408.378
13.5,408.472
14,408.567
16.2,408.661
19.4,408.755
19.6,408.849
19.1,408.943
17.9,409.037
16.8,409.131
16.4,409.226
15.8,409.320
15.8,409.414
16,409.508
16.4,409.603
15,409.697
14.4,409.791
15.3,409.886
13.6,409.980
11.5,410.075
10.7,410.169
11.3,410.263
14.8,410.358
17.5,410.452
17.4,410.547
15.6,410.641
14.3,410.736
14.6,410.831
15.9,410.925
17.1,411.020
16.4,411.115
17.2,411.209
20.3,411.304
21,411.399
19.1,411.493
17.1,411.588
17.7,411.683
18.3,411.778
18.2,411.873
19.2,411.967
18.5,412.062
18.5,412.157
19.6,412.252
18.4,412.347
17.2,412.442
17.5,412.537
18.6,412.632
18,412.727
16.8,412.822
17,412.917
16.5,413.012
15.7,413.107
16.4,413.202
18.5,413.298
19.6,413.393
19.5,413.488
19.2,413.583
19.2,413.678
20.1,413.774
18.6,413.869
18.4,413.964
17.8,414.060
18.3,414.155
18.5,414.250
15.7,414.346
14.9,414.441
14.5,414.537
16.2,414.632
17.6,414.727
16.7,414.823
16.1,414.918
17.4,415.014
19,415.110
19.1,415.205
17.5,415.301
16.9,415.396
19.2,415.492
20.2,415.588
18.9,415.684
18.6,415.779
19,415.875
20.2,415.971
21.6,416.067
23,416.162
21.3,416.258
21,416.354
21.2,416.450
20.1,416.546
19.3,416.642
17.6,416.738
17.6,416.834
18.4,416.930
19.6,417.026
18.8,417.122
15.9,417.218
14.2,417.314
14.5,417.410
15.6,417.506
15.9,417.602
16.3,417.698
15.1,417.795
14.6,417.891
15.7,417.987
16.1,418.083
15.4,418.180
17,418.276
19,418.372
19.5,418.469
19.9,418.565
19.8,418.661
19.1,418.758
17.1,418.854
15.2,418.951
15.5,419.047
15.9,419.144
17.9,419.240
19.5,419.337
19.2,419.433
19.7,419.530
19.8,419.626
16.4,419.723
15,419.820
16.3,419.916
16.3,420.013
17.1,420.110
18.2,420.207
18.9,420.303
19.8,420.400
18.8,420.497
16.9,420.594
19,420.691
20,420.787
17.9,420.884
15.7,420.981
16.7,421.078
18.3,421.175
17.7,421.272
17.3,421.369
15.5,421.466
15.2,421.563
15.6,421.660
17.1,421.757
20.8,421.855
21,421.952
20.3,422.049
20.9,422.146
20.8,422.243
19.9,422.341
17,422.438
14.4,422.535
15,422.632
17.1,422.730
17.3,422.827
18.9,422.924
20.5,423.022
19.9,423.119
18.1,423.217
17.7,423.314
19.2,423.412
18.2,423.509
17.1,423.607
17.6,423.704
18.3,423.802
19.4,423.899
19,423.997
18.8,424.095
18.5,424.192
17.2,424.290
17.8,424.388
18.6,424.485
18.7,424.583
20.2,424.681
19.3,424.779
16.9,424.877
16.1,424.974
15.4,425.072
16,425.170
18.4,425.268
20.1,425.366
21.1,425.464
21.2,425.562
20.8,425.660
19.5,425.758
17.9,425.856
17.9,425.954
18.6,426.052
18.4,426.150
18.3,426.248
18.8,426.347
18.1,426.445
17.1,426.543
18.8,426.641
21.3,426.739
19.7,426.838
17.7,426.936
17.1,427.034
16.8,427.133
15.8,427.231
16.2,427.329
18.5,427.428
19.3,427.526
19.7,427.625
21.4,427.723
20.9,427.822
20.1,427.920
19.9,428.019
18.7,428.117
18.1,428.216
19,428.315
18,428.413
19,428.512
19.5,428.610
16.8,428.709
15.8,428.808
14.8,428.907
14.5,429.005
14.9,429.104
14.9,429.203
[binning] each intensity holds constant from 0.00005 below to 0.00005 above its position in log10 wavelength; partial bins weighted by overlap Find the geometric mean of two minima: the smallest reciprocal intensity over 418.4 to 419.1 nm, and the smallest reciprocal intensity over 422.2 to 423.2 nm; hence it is 0.0492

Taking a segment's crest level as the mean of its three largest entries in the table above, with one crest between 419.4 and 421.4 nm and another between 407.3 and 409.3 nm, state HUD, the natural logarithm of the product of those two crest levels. 5.95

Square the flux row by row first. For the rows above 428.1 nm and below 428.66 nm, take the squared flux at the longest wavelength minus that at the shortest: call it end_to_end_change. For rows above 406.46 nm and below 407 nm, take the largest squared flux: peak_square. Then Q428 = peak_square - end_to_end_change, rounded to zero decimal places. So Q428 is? 276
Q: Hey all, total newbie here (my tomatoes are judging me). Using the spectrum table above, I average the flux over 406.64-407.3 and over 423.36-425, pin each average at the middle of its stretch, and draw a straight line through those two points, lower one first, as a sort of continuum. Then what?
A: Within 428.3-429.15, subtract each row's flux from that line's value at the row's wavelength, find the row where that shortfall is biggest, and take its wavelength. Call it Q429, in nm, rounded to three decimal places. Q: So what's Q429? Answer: 429.005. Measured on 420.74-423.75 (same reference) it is 422.535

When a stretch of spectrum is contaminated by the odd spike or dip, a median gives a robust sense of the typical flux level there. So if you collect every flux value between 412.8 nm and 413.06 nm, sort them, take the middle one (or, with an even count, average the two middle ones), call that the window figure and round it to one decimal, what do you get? 16.8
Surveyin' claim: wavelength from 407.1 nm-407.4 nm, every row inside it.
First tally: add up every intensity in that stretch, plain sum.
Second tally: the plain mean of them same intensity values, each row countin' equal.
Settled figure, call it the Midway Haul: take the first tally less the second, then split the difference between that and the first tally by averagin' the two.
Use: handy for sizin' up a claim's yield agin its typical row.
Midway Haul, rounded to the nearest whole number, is 46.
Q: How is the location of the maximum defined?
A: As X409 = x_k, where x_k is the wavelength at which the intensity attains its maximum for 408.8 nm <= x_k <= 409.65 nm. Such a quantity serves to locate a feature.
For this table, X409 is 408.849 nm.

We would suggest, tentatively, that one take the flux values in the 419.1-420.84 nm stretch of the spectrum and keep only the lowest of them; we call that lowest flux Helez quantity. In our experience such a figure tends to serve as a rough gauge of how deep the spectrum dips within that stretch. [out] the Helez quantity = 15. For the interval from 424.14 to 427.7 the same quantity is 15.4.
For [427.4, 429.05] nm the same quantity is 14.5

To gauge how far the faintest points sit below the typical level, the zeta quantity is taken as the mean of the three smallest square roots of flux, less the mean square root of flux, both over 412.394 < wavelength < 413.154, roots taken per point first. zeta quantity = -0.10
